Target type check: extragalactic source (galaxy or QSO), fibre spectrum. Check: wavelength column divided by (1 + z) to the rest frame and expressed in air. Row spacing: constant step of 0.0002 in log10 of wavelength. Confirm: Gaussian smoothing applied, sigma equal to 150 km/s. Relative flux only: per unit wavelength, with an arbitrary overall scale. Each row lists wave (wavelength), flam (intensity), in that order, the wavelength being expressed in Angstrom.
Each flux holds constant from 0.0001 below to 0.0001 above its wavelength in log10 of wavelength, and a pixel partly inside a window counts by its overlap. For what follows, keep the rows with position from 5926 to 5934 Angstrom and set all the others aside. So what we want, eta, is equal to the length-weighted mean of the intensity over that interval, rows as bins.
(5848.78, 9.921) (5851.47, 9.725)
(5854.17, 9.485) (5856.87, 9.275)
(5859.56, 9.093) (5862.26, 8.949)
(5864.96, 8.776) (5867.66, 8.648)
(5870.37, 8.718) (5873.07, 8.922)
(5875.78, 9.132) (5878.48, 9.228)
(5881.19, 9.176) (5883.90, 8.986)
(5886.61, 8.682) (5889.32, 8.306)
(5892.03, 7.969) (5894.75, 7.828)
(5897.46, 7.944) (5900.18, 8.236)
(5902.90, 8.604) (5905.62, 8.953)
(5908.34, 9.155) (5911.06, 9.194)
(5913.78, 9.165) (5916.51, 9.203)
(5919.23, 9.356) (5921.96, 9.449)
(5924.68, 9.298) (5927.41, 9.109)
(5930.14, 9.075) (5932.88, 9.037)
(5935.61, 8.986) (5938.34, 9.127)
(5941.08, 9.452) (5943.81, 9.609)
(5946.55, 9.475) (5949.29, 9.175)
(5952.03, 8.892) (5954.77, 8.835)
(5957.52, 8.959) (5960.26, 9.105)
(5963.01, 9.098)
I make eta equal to 9.07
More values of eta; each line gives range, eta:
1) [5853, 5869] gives 9.04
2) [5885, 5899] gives 8.16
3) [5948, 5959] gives 8.96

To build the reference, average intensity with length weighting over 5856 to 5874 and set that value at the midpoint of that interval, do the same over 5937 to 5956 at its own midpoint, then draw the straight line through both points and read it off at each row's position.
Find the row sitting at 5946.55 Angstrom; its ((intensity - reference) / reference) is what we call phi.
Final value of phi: 0.03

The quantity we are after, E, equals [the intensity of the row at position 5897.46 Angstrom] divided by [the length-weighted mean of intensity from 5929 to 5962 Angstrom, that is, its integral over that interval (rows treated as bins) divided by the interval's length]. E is 0.87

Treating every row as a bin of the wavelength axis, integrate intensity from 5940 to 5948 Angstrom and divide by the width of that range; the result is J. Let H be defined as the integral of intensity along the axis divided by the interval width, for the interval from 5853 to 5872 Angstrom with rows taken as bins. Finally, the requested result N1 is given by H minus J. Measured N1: -0.5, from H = 8.99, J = 9.5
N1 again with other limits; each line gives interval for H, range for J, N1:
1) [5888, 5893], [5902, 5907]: -0.6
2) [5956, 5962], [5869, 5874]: 0.2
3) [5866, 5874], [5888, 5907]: 0.5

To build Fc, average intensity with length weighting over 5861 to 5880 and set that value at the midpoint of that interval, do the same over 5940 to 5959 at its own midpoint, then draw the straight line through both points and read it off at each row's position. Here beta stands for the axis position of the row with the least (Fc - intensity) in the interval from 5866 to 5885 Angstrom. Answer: 5878.48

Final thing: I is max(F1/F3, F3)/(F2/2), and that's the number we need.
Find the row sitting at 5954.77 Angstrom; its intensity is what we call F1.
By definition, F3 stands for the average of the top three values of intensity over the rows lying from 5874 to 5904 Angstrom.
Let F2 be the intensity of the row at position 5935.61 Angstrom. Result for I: 2.04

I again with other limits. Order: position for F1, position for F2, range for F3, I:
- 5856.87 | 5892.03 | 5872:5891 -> 2.30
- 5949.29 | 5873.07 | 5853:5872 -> 2.08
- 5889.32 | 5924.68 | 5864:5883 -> 1.97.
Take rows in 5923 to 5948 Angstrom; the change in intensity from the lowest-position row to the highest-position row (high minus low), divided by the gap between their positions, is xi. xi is 0.008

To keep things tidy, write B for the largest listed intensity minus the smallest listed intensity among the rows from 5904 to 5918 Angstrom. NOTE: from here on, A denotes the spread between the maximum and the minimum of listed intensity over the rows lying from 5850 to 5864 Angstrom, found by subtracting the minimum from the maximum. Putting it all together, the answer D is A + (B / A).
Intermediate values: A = 0.8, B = 0.25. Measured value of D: 1.1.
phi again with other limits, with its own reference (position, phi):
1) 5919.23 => 0.03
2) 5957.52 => -0.03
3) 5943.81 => 0.04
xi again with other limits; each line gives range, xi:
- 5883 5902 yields -0.046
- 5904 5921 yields 0.030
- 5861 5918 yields 0.005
